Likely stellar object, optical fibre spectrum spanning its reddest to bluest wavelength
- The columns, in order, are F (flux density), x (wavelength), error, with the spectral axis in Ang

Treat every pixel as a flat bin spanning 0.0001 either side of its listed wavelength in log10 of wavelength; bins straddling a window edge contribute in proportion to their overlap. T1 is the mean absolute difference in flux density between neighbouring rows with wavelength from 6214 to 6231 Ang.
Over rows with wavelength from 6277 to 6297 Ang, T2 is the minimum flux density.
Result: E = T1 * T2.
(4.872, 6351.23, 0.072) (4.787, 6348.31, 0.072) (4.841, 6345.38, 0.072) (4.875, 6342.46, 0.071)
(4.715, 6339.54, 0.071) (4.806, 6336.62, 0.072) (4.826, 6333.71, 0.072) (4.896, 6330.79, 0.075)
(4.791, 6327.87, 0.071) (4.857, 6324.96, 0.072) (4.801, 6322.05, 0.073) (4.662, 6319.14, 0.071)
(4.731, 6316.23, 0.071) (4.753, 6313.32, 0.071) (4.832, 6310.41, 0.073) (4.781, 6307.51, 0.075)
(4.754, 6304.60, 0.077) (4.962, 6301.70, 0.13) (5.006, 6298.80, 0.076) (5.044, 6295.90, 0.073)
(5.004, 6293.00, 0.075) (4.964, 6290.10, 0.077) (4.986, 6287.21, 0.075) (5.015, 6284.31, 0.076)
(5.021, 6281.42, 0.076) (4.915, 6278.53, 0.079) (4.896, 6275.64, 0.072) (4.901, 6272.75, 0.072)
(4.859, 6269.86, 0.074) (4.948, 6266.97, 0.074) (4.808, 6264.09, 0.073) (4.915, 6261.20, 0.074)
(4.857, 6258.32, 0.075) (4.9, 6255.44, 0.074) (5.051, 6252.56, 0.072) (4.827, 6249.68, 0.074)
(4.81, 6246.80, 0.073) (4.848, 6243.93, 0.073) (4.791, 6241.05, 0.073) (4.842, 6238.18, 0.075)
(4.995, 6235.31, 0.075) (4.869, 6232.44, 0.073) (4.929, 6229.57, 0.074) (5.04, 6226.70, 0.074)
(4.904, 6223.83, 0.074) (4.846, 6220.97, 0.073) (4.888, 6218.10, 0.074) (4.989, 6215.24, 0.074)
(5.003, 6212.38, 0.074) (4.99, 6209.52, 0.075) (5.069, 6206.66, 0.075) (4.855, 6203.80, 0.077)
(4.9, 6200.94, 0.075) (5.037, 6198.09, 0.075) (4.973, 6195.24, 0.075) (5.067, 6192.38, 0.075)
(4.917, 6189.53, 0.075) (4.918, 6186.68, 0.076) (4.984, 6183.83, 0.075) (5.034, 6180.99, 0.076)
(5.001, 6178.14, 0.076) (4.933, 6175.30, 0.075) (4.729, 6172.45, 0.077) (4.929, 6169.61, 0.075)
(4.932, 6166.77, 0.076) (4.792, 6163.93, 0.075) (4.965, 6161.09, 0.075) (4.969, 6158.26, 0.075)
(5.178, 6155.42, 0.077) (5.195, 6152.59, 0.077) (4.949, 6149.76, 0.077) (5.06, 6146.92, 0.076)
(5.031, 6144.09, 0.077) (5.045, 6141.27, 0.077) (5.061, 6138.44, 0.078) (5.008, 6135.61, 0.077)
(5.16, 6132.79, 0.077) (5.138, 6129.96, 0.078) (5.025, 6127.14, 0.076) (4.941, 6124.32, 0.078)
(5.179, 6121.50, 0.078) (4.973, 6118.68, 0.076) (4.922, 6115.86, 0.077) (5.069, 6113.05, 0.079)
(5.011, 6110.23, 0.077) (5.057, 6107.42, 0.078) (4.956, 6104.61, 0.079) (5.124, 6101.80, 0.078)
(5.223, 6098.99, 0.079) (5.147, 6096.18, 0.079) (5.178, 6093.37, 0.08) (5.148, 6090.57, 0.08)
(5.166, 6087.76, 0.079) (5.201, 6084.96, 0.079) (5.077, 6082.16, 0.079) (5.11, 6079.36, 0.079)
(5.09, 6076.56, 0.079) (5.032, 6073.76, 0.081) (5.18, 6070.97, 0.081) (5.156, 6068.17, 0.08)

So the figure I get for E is 0.44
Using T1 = 0.09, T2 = 4.915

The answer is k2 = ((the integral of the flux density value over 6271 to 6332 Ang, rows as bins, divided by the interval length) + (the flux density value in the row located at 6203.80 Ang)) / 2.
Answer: 4.87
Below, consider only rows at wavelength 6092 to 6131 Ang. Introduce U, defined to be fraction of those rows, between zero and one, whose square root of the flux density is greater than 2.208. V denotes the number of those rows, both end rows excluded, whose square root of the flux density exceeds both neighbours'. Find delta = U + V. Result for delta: 5.0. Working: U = 1.0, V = 4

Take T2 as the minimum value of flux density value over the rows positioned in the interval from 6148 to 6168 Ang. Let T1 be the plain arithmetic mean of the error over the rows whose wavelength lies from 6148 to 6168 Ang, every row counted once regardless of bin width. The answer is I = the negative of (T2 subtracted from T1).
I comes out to 4.72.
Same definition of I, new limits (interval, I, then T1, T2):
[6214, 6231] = 4.77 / 0.0738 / 4.846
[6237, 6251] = 4.72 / 0.0736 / 4.791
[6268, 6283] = 4.78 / 0.0746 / 4.859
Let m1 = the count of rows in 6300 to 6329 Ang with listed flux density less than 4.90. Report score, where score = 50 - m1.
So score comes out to 41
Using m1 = 9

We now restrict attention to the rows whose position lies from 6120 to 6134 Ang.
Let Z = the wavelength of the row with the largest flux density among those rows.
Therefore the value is 6121.50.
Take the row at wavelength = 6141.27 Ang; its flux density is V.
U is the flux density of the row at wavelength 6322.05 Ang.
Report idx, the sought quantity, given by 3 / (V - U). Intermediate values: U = 4.801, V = 5.045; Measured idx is 12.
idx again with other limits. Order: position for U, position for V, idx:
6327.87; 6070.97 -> 8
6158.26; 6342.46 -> -32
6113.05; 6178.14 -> -44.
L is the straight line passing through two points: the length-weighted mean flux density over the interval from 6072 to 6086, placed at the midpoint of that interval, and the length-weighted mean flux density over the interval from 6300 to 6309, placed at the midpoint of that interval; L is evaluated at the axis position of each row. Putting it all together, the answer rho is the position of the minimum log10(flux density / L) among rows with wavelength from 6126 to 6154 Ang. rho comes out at 6149.76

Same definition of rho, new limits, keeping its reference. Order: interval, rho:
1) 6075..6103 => 6082.16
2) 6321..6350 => 6339.54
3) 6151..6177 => 6172.45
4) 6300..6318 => 6316.23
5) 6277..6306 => 6304.60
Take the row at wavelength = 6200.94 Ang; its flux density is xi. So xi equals 4.9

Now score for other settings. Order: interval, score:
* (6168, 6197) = 49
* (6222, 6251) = 44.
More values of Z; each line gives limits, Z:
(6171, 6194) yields 6192.38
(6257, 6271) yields 6266.97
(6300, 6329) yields 6301.70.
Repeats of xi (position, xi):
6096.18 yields 5.147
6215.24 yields 4.989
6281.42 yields 5.021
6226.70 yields 5.04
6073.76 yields 5.032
